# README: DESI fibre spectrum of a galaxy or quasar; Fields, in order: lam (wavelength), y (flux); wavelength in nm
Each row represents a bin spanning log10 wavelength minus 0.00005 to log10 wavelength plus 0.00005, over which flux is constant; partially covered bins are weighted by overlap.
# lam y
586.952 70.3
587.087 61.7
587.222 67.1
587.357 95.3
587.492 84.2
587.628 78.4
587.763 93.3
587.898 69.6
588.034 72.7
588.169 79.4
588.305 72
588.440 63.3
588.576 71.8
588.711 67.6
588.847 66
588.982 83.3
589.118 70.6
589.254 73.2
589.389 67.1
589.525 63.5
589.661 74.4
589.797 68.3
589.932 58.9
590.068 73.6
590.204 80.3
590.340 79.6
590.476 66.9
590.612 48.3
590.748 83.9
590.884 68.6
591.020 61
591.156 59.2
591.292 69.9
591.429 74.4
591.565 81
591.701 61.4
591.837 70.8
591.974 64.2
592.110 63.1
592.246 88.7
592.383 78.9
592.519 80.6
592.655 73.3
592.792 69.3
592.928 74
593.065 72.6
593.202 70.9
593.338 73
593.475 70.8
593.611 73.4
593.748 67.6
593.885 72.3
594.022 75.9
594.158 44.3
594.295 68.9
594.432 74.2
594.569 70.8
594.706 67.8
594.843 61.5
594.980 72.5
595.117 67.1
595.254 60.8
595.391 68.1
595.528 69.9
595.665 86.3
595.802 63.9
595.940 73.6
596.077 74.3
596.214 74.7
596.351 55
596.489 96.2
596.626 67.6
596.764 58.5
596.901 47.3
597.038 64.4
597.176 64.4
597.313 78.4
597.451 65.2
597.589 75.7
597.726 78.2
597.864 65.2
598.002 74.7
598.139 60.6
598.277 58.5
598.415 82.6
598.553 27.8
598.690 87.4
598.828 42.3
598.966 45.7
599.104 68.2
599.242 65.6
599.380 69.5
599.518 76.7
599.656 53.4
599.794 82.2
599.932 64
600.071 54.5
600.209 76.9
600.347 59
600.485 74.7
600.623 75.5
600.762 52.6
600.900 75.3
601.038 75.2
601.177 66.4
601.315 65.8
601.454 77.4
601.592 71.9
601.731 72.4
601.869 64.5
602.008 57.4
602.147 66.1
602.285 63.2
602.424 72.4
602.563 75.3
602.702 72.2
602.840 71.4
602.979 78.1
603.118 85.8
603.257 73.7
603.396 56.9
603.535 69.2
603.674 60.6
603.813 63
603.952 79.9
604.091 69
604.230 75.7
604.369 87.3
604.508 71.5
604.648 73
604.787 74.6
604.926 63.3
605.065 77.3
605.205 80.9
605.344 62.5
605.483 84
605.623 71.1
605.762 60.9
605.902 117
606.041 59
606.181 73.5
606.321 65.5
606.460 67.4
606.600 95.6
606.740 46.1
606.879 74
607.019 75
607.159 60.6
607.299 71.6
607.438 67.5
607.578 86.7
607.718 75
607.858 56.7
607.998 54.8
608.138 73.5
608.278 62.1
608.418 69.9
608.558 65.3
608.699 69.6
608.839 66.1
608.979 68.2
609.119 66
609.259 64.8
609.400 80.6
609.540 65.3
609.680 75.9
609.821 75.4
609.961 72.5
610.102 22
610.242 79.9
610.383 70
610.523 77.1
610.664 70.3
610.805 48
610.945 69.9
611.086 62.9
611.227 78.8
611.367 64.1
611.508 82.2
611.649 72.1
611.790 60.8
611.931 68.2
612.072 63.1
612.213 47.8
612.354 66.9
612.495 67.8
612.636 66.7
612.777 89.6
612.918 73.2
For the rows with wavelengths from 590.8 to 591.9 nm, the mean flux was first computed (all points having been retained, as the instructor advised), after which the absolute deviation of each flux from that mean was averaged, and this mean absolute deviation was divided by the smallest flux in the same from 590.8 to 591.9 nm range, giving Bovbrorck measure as 0.10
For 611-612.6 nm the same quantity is 0.13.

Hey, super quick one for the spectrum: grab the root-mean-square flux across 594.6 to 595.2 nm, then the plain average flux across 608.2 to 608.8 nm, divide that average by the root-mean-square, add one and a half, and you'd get 2.49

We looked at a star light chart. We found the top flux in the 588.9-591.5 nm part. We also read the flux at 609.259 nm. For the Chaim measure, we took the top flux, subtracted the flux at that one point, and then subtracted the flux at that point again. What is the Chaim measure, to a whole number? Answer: -46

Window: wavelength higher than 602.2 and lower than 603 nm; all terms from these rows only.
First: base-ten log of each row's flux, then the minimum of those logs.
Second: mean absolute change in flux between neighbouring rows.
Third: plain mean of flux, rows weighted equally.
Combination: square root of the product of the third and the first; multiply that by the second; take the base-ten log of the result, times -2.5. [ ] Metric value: -4.28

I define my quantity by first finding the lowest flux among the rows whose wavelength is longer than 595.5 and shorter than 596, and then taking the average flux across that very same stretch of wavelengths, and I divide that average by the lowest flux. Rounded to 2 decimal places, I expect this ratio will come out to 1.15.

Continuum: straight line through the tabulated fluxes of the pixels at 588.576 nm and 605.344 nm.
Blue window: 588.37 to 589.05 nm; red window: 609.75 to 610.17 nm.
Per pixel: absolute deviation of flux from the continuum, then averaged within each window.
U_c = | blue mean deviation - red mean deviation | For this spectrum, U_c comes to 16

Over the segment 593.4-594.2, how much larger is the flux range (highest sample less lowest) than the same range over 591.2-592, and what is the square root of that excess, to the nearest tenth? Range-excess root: 3.5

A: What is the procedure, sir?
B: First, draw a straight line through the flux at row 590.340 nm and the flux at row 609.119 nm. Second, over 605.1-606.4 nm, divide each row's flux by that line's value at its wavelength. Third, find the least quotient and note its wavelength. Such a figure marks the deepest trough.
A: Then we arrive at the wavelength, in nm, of 606.041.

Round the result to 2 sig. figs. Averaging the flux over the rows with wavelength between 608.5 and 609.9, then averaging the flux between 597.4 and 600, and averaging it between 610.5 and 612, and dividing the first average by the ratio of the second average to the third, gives 73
